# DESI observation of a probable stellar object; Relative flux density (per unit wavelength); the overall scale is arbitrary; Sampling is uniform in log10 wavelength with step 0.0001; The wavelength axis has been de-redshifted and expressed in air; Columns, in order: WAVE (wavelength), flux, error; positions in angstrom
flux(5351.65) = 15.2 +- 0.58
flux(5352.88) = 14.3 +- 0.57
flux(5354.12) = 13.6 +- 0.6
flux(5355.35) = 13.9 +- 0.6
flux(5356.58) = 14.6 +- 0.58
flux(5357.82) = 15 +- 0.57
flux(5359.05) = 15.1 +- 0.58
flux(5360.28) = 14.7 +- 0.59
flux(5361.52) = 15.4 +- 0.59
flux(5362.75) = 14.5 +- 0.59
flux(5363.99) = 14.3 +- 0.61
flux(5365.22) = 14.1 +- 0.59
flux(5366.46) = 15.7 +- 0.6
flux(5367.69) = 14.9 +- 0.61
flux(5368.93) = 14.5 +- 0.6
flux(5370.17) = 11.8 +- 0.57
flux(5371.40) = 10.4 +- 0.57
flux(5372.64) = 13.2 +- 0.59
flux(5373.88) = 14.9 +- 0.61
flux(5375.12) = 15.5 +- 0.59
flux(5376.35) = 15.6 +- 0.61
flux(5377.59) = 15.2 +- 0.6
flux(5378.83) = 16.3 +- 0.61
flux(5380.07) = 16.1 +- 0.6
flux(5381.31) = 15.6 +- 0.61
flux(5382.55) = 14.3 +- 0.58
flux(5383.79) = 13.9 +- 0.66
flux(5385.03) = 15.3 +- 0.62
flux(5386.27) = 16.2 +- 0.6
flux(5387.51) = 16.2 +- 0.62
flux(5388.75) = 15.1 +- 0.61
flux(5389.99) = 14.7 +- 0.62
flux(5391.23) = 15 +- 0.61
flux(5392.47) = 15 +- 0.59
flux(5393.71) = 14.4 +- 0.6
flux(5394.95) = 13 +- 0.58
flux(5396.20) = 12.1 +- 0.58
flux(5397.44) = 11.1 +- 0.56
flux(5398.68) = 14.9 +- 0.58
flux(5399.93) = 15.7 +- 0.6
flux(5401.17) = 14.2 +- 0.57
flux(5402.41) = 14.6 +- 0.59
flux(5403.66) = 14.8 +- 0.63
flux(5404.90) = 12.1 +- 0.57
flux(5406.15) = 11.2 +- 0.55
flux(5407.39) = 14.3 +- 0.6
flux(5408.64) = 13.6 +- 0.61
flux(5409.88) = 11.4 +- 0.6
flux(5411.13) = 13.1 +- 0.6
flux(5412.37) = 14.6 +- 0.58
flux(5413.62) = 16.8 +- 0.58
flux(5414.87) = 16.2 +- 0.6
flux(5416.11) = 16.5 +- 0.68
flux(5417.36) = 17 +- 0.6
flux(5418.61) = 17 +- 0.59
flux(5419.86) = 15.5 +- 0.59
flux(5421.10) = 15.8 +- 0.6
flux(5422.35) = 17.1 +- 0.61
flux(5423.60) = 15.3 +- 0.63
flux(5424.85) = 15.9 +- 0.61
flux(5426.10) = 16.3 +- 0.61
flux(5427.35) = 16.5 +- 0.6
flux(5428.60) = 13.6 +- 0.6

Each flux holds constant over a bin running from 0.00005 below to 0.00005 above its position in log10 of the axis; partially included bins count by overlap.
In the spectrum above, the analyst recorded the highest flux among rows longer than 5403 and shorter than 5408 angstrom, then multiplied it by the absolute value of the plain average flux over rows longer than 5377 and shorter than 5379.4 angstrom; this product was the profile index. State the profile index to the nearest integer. 233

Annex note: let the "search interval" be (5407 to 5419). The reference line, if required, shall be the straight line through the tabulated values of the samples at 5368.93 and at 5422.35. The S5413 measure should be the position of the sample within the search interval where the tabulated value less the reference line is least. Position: 5409.88 angstrom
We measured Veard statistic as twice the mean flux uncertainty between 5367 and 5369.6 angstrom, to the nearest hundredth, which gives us 1.21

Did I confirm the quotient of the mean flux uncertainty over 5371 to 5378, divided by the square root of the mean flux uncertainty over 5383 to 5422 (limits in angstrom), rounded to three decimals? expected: 0.769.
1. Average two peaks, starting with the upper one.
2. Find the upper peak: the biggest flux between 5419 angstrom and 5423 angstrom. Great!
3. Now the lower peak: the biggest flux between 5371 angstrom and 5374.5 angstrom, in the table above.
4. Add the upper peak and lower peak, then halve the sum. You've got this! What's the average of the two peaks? 16.0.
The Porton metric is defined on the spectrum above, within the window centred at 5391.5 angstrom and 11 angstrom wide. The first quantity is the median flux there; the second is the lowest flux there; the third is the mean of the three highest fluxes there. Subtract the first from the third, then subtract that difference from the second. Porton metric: 11.3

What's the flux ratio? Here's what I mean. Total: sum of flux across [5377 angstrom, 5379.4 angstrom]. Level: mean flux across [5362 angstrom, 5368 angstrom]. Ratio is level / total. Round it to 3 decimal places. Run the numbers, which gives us 0.467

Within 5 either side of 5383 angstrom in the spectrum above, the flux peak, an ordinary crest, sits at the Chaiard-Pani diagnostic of 5378.83 angstrom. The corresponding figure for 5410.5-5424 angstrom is 5422.35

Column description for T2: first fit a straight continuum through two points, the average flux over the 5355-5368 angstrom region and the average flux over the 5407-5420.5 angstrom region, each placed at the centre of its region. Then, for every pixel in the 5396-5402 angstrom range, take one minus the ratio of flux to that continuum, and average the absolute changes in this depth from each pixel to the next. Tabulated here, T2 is 0.12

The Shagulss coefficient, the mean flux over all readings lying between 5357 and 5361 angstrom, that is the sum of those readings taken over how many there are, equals 14.9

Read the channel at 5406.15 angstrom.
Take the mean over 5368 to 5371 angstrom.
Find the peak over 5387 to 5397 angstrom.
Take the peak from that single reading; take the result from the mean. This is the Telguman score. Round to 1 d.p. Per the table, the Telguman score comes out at 18.1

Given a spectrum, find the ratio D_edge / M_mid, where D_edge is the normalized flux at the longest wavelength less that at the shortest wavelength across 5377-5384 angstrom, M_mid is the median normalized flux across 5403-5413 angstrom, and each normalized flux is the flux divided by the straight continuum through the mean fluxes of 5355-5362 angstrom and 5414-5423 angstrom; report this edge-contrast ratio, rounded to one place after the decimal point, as -0.1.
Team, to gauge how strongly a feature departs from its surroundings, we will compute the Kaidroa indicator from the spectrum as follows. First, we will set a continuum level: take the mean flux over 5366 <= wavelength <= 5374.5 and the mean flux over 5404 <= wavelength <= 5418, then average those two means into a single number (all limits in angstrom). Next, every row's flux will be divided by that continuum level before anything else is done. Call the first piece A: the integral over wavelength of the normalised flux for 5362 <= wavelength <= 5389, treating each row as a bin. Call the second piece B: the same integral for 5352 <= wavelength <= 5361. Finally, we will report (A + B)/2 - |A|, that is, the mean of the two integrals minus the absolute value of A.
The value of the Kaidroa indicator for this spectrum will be -10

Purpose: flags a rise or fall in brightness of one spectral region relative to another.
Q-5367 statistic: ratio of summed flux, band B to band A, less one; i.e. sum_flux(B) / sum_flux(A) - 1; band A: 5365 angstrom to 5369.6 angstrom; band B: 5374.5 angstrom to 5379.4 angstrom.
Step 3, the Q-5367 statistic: 0.06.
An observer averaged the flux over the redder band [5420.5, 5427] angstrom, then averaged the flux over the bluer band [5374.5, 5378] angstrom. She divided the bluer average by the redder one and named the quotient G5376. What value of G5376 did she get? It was 0.96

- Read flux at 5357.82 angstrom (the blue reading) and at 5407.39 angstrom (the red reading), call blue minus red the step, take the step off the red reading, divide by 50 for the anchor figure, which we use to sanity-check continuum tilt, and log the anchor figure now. 0.27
